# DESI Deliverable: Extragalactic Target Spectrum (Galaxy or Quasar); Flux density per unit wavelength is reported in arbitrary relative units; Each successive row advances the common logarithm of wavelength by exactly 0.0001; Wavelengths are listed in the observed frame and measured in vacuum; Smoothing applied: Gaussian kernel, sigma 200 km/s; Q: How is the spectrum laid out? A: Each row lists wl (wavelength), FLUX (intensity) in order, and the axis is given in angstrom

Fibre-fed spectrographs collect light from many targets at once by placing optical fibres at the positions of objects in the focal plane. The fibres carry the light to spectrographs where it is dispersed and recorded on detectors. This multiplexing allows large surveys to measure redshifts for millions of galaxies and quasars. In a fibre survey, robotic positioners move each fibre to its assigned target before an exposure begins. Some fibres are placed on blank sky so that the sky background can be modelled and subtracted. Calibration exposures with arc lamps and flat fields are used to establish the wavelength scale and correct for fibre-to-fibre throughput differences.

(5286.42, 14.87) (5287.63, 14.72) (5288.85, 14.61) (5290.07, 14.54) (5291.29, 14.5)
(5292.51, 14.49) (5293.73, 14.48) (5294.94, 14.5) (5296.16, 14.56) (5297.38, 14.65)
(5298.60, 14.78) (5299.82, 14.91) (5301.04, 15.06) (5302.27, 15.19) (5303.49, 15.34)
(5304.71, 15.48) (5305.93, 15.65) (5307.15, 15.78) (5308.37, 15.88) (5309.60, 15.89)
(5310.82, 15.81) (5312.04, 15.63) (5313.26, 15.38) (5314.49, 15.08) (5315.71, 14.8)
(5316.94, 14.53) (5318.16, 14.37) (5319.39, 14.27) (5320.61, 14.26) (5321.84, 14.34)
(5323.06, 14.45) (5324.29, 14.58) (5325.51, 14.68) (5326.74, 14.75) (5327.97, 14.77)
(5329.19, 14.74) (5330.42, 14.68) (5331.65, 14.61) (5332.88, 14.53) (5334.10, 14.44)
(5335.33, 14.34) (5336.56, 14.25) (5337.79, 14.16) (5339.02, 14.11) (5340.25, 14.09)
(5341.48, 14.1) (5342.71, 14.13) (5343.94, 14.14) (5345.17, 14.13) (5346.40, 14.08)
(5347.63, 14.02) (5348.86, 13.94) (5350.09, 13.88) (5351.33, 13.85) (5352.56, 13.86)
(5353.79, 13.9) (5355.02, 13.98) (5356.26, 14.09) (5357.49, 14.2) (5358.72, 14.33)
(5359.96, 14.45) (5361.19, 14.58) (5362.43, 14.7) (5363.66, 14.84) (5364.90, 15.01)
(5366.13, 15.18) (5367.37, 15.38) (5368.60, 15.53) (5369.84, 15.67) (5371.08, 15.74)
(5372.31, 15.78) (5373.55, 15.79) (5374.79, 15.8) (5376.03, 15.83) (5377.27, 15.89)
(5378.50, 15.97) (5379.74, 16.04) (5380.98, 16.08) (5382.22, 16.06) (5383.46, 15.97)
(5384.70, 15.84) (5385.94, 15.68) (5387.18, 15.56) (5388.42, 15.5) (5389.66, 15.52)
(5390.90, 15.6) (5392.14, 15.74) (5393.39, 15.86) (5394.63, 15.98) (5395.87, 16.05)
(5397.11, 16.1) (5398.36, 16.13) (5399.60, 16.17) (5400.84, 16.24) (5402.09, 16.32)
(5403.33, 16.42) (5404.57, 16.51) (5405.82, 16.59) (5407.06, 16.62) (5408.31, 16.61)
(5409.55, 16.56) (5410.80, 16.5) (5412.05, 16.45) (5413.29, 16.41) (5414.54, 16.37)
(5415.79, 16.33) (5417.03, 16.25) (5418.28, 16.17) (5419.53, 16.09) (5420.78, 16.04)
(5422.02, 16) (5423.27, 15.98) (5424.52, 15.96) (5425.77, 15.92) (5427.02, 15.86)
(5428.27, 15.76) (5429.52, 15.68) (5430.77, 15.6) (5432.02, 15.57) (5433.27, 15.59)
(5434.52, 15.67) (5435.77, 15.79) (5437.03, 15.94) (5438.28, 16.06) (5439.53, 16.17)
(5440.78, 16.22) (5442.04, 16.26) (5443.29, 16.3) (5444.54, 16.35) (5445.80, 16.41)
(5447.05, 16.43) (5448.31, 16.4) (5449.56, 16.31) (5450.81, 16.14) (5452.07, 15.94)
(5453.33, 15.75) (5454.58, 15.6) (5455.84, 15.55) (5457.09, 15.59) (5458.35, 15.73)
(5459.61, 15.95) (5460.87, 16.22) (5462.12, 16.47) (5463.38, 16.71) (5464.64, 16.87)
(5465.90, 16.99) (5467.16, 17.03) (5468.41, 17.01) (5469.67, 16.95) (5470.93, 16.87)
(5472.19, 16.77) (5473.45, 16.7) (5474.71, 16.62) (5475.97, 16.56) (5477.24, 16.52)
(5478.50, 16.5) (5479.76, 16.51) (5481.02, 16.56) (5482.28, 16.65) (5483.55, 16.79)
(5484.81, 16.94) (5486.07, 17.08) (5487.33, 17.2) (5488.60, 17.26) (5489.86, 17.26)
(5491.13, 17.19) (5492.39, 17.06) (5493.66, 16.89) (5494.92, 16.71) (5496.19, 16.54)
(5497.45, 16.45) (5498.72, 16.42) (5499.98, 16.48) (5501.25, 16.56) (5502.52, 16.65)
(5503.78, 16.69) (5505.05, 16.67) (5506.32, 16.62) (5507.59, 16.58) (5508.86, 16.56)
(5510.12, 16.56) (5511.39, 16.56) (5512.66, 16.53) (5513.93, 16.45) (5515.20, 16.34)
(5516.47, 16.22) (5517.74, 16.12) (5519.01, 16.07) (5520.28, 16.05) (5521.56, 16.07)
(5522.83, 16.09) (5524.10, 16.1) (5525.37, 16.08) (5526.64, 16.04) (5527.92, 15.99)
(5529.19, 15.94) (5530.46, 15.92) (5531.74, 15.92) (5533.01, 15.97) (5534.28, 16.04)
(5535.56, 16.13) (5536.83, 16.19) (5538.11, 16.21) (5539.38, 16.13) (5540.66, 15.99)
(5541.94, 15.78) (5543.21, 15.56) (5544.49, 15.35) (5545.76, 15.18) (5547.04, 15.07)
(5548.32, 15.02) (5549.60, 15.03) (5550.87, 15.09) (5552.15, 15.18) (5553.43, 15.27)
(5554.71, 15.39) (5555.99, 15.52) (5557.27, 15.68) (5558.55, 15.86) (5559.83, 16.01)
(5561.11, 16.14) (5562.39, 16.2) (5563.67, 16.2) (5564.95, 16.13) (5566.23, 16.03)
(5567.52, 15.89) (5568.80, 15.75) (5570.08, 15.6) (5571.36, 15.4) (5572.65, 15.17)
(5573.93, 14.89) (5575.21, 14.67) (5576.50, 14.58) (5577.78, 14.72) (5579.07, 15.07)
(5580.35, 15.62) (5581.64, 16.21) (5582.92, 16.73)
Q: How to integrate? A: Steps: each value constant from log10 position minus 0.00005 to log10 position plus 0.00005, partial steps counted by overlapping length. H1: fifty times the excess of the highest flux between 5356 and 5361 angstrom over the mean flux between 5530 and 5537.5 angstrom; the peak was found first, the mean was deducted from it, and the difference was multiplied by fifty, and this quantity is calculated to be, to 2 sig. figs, -79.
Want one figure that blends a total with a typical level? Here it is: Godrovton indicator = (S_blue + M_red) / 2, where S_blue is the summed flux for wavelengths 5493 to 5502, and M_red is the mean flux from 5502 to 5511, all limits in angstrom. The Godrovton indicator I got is 66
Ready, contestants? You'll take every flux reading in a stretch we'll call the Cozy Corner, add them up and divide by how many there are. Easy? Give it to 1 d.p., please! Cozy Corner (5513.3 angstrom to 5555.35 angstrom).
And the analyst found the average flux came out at 15.8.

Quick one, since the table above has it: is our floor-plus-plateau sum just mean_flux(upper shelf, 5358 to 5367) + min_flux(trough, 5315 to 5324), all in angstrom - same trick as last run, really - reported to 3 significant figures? 29.0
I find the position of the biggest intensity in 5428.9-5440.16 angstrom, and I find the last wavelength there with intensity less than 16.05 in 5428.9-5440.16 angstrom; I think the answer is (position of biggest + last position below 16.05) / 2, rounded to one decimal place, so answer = 5438.3 angstrom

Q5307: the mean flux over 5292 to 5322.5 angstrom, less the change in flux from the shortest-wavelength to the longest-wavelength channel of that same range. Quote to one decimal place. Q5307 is 15.2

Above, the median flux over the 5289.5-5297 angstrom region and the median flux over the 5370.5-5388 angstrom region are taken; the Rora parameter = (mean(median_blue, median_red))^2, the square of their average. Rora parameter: 230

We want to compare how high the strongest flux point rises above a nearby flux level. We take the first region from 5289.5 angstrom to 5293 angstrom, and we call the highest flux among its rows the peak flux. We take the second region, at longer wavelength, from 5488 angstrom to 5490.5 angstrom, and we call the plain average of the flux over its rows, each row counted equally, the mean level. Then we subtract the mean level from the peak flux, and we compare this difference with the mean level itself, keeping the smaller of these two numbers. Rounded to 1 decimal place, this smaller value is -2.7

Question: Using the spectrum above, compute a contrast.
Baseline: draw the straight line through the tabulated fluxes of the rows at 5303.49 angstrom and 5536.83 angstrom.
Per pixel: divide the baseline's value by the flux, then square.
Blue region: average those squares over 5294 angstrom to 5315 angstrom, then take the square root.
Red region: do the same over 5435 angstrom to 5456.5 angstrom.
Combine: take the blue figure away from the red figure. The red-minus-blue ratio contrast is -0.02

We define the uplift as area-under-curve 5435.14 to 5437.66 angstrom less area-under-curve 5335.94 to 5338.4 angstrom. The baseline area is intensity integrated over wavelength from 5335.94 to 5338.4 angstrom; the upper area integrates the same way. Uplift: 5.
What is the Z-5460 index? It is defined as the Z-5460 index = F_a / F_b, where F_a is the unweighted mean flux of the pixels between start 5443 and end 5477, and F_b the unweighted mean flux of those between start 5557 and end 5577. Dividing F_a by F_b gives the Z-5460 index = 1.05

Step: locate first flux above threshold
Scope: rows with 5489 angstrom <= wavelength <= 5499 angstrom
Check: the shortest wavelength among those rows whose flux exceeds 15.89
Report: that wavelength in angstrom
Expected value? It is 5489.86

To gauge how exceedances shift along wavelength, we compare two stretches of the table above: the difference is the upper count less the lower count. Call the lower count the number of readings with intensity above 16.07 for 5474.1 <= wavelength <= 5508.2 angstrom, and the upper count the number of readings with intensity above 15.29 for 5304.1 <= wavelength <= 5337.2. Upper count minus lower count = -19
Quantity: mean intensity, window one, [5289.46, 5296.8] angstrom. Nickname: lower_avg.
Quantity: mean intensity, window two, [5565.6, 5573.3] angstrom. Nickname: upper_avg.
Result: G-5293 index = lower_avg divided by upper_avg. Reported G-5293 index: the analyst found 0.93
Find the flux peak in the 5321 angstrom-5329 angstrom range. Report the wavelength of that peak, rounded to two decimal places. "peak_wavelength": 5327.97 angstrom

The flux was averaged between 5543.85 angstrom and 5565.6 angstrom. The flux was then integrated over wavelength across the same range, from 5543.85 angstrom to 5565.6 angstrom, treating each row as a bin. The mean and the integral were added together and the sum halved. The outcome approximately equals 177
